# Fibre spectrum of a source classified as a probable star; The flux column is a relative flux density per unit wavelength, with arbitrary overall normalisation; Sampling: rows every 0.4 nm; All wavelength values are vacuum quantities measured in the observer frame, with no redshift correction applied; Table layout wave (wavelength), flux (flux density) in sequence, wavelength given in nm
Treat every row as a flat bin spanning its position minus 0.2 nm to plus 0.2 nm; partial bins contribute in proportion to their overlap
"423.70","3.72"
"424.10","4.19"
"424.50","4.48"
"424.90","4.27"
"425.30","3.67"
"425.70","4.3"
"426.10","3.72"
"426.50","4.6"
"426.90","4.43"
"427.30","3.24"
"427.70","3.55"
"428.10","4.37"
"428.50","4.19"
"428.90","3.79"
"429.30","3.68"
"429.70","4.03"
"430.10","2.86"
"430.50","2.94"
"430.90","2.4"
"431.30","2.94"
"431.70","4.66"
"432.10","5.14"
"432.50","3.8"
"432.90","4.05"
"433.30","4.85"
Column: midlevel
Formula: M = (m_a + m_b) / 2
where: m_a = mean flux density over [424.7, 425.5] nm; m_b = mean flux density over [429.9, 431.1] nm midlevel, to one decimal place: 3.4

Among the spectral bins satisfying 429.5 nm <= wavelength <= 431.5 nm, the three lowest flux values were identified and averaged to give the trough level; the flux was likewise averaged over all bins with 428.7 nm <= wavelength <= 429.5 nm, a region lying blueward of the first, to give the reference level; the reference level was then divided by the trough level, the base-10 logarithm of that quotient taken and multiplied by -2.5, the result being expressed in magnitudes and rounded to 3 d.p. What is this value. -0.339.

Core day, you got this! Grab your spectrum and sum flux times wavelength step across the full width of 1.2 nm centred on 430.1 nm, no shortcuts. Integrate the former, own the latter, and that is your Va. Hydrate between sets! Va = 3.9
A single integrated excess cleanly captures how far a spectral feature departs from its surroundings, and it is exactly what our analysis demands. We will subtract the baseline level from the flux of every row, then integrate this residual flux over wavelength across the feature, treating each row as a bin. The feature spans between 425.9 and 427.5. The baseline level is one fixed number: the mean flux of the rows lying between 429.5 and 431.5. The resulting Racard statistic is 1.5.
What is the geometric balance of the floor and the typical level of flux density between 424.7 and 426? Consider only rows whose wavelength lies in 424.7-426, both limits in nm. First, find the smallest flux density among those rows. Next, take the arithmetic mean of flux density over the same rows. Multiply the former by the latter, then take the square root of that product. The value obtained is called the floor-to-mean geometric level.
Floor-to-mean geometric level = 3.9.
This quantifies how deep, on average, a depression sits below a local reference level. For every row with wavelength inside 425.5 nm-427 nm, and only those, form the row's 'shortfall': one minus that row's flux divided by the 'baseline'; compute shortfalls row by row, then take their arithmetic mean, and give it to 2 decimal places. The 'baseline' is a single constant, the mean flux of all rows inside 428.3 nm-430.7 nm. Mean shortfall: -0.19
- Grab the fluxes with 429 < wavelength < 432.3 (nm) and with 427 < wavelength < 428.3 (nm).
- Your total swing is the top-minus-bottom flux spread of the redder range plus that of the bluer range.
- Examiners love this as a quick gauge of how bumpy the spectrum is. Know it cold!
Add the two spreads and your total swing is 3.87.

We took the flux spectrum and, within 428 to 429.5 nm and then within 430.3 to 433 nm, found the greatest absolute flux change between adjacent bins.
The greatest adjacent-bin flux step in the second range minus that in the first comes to 1.3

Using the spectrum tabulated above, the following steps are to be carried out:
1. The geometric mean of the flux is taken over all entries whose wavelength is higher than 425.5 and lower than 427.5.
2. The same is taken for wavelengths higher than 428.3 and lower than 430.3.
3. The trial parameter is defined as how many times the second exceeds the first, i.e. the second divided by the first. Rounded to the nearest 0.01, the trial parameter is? 0.91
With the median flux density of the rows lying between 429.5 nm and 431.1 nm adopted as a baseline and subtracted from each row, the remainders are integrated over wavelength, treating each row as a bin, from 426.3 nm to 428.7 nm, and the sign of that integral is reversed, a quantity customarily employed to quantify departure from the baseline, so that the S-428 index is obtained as -2.8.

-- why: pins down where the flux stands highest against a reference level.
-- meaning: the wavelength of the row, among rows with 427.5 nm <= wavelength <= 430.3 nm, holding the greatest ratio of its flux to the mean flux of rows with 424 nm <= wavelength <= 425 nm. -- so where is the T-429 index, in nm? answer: 428.10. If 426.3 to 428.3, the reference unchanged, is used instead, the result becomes 426.50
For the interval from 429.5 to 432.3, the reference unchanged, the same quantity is 432.10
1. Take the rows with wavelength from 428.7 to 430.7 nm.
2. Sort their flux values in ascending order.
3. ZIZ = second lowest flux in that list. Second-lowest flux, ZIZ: 2.94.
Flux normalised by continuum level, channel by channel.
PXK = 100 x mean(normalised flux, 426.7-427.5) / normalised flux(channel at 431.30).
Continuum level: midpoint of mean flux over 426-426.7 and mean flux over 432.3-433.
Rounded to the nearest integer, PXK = 130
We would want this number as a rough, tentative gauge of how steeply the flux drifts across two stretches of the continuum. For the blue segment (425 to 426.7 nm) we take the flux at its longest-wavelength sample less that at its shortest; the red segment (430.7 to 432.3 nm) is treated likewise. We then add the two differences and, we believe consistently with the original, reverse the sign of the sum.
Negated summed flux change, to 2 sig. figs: -3.7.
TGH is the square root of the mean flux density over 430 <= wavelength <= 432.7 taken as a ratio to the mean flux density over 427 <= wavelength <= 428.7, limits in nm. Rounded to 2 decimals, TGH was 0.96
